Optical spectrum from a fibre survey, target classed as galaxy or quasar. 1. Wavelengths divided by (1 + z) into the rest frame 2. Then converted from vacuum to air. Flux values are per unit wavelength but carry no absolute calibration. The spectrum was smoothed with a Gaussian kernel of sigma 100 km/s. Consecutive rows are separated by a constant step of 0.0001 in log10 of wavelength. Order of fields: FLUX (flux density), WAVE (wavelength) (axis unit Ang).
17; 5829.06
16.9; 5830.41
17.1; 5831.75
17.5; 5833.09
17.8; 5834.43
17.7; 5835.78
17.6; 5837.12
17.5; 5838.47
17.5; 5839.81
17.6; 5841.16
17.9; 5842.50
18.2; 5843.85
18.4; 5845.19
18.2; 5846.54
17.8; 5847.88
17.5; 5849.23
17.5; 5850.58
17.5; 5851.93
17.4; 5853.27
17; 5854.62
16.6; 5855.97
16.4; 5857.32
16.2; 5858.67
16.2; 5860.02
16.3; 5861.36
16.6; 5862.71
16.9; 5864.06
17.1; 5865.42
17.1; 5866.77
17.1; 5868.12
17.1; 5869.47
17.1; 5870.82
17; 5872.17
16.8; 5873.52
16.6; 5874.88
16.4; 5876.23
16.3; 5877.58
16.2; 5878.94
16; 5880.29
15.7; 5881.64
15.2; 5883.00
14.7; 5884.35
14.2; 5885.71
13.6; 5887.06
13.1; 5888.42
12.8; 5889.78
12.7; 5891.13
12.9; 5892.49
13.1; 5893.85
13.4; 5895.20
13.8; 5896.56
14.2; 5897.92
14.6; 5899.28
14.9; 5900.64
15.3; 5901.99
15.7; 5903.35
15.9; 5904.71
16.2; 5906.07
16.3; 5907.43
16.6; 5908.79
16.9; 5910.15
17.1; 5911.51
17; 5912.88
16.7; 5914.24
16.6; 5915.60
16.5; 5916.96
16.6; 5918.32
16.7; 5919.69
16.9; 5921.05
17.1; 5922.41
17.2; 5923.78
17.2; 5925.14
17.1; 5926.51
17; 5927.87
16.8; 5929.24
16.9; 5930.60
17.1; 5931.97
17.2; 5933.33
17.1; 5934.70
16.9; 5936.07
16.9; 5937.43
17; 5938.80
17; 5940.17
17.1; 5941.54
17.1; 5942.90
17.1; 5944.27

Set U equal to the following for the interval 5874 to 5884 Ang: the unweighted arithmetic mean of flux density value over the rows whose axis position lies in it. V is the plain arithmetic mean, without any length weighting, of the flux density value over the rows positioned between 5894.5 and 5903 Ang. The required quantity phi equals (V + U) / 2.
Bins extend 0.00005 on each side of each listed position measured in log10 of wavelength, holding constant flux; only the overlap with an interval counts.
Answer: 15.2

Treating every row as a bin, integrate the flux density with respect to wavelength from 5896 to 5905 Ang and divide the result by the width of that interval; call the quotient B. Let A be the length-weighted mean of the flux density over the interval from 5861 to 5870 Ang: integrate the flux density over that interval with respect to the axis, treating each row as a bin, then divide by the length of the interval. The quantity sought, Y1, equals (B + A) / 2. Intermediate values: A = 16.9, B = 14.9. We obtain 15.9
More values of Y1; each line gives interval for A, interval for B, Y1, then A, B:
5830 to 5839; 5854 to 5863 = 17.0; 17.5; 16.5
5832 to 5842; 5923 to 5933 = 17.3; 17.6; 17.0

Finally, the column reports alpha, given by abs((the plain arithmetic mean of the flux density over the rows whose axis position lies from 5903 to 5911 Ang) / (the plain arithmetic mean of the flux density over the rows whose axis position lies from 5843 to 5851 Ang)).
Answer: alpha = 0.91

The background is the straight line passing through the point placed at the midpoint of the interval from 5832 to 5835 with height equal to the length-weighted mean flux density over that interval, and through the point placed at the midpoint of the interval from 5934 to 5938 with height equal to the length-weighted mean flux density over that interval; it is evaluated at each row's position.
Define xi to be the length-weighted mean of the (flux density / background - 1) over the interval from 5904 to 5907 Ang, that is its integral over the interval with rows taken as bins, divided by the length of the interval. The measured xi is -0.064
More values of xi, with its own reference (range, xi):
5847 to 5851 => 0.007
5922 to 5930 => 0.002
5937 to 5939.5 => 0.000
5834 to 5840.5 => 0.002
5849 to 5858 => -0.021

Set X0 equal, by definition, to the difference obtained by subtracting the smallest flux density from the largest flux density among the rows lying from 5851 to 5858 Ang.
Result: 1.1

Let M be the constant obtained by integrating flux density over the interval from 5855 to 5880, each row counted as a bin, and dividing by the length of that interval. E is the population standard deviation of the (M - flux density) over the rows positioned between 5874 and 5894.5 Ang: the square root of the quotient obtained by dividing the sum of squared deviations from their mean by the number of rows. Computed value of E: 1.5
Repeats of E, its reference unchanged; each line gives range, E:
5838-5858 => 0.5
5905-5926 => 0.3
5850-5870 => 0.4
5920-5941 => 0.1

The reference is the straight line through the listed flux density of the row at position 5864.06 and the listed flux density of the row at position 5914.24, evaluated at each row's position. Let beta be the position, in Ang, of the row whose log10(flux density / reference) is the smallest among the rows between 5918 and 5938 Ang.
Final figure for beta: 5918.32 Ang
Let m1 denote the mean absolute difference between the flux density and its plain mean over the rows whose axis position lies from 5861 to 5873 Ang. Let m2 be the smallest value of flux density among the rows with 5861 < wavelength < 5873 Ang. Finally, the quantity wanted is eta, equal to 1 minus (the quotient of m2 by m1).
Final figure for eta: -75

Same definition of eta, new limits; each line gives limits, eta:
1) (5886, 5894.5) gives -53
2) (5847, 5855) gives -101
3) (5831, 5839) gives -102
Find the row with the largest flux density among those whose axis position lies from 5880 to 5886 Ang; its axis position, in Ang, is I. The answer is 5880.29 Ang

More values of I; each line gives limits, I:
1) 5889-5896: 5895.20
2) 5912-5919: 5912.88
